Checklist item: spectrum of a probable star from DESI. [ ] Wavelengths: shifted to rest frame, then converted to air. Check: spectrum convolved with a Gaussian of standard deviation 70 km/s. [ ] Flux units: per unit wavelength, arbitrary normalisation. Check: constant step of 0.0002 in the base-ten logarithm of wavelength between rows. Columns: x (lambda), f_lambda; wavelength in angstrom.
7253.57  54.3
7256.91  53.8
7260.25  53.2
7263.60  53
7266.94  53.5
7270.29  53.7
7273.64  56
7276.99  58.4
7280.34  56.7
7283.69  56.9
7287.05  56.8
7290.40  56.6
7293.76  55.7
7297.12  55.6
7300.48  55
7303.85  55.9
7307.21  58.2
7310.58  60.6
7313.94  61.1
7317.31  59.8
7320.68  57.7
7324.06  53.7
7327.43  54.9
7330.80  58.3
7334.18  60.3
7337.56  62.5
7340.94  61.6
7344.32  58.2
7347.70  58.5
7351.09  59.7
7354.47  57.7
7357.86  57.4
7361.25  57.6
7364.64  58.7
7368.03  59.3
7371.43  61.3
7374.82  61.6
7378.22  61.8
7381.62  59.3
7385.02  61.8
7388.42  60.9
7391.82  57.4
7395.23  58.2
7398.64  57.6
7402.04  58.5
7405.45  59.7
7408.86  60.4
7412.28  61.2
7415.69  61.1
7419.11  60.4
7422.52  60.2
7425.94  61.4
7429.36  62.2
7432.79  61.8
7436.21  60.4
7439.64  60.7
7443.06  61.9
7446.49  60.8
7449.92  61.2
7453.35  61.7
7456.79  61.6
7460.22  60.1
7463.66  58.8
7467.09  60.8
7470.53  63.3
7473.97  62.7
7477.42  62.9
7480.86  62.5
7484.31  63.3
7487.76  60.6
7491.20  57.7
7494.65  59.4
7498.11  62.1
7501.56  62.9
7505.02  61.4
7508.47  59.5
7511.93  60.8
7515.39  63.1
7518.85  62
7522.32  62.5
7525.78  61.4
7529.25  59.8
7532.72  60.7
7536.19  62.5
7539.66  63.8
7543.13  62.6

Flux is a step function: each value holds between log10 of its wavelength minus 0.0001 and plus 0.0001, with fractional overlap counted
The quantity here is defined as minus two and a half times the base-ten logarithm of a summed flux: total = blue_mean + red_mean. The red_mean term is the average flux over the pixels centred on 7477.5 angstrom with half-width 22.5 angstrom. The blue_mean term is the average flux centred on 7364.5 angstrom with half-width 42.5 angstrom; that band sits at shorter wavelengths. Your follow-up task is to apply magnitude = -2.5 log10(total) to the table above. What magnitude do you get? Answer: -5.20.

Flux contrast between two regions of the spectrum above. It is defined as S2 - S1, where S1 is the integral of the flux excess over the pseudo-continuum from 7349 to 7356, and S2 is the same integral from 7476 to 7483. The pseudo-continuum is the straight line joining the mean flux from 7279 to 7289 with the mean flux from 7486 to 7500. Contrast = 15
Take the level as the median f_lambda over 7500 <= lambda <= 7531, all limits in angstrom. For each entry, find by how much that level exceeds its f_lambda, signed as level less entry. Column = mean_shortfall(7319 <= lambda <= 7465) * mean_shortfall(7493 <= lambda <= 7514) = 0.6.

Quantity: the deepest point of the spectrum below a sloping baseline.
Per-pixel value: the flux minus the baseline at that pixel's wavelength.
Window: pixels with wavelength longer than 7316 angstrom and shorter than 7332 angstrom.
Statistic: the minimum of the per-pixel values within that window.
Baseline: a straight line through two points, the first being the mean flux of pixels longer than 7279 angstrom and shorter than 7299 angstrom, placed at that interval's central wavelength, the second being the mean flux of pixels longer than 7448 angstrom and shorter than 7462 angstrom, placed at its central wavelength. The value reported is -3.7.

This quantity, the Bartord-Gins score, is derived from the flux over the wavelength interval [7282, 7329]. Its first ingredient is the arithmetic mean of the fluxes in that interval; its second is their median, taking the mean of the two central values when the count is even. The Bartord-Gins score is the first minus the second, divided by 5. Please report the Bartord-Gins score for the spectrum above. 0.07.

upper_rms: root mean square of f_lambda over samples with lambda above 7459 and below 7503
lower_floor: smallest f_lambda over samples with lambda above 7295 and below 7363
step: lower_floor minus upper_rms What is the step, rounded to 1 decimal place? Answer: -7.6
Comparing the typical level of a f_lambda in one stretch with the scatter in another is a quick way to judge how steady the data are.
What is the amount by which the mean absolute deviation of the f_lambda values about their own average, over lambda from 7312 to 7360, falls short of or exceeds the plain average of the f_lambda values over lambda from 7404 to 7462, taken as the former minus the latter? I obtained -59.1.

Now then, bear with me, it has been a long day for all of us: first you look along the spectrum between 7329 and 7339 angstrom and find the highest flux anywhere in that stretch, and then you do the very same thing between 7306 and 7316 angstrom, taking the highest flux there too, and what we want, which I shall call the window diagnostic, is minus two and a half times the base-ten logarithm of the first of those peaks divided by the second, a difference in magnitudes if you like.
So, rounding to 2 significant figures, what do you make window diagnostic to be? -0.025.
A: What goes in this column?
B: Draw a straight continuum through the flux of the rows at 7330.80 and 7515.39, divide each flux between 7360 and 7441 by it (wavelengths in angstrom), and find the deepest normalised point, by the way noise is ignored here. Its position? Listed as 7391.82 angstrom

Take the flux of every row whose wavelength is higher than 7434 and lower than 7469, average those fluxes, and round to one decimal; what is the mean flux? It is 60.8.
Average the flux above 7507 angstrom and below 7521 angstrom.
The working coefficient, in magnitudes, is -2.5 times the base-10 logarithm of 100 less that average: -3.97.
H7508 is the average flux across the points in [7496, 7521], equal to 62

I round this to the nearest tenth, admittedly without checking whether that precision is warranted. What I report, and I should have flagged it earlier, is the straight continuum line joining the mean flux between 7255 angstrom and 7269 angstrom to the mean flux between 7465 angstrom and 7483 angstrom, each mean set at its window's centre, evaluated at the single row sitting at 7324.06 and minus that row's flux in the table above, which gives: 2.3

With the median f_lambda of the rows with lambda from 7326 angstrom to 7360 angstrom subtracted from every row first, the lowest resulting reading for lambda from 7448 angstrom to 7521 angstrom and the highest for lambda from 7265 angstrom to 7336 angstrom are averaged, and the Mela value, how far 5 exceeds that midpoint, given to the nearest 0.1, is 4.0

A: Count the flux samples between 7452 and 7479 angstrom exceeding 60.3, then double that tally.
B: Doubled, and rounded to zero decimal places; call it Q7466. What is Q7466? 12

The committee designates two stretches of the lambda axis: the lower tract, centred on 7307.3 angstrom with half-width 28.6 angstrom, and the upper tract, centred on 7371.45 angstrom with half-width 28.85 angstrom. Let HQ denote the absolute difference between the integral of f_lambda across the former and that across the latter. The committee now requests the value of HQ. 141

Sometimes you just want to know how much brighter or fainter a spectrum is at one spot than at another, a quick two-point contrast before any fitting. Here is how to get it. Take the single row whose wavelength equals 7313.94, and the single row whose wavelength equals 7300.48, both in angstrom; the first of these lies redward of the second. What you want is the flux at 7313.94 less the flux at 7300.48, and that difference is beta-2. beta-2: 6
